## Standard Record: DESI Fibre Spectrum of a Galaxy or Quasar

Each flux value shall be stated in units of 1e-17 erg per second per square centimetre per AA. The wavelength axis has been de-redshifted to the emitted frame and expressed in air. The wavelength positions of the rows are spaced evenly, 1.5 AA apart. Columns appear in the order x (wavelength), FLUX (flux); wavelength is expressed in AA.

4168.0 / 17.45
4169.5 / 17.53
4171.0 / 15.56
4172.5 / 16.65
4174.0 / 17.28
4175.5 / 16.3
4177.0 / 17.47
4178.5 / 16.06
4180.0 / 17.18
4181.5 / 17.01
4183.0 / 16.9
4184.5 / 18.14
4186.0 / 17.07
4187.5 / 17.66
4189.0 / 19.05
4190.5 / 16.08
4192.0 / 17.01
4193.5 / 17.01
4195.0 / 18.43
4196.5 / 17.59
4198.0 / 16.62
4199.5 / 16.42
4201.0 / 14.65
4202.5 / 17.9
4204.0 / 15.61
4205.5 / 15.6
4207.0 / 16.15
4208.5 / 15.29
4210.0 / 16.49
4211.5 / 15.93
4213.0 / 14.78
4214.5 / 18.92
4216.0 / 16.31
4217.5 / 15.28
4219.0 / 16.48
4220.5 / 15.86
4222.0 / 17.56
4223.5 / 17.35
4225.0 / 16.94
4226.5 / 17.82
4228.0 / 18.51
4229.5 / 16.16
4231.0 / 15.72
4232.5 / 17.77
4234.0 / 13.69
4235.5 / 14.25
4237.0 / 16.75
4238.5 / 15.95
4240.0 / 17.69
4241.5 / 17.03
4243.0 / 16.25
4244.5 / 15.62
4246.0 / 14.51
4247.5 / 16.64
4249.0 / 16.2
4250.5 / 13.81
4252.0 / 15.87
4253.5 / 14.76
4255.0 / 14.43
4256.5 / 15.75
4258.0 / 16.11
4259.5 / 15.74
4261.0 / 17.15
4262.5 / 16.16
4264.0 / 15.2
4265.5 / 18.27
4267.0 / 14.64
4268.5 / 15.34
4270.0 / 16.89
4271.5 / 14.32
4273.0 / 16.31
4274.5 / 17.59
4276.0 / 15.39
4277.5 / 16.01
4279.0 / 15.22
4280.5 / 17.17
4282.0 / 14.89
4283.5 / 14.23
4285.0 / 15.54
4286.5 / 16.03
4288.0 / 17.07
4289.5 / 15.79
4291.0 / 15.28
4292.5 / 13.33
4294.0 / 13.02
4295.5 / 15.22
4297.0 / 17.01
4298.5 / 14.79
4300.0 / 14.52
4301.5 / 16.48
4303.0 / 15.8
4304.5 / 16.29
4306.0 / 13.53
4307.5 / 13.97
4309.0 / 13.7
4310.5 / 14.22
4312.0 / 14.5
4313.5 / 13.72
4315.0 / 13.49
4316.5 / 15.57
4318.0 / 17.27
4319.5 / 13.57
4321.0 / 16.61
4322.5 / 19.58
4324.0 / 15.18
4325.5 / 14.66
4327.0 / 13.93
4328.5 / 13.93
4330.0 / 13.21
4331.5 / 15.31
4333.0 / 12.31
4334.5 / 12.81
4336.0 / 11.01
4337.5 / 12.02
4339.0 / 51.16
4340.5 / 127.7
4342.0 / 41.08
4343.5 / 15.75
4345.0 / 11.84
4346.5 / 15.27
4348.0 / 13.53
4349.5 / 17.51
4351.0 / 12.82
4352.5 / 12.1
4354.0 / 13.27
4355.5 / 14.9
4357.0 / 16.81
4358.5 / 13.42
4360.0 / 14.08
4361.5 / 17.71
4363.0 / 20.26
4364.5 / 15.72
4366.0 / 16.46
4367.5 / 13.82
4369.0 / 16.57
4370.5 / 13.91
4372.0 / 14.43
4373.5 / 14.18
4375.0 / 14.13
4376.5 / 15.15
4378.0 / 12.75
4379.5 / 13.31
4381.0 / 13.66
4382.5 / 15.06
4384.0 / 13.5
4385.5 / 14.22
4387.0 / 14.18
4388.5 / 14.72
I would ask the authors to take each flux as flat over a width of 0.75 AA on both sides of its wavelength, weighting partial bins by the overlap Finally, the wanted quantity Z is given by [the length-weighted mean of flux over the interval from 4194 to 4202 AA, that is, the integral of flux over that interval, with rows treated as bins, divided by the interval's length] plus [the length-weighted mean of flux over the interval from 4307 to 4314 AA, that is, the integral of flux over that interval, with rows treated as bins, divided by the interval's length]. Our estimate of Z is 31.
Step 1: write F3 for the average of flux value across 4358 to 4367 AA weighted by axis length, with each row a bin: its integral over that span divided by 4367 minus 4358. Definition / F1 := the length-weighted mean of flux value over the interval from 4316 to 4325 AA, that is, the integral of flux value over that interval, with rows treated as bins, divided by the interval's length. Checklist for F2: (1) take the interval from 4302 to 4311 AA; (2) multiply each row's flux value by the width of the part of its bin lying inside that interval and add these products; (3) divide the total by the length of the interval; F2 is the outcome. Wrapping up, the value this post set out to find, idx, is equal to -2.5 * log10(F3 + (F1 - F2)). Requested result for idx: -3.13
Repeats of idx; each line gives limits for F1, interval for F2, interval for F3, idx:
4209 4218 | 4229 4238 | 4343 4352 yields -2.93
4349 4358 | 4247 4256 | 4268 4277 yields -2.95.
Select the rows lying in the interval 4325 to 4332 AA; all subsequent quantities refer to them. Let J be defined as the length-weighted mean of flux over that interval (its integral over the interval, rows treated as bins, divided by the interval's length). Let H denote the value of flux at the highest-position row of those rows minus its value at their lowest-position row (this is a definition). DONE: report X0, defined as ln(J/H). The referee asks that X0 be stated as 3.1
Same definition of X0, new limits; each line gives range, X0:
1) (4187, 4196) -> 3.1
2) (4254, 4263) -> 2.2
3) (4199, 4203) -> 2.4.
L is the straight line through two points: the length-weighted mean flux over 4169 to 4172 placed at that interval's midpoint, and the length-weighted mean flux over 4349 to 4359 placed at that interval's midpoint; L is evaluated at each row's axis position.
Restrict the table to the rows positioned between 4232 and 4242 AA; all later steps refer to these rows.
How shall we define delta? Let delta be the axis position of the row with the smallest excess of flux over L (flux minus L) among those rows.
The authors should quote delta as 4234.0 AA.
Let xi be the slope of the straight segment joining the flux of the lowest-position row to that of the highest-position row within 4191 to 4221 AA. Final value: -0.04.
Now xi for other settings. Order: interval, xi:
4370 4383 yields 0.10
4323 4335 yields -0.23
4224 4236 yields -0.26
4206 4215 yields 0.37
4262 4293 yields -0.09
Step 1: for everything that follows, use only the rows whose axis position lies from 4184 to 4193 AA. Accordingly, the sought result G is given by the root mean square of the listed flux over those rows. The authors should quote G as 17.5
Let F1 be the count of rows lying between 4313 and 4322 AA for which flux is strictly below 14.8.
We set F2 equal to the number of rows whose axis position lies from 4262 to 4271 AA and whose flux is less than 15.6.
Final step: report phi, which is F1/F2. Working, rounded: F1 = 3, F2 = 3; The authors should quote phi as 1.00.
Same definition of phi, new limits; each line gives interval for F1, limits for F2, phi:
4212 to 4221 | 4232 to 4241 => 0.50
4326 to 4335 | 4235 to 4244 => 5.00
